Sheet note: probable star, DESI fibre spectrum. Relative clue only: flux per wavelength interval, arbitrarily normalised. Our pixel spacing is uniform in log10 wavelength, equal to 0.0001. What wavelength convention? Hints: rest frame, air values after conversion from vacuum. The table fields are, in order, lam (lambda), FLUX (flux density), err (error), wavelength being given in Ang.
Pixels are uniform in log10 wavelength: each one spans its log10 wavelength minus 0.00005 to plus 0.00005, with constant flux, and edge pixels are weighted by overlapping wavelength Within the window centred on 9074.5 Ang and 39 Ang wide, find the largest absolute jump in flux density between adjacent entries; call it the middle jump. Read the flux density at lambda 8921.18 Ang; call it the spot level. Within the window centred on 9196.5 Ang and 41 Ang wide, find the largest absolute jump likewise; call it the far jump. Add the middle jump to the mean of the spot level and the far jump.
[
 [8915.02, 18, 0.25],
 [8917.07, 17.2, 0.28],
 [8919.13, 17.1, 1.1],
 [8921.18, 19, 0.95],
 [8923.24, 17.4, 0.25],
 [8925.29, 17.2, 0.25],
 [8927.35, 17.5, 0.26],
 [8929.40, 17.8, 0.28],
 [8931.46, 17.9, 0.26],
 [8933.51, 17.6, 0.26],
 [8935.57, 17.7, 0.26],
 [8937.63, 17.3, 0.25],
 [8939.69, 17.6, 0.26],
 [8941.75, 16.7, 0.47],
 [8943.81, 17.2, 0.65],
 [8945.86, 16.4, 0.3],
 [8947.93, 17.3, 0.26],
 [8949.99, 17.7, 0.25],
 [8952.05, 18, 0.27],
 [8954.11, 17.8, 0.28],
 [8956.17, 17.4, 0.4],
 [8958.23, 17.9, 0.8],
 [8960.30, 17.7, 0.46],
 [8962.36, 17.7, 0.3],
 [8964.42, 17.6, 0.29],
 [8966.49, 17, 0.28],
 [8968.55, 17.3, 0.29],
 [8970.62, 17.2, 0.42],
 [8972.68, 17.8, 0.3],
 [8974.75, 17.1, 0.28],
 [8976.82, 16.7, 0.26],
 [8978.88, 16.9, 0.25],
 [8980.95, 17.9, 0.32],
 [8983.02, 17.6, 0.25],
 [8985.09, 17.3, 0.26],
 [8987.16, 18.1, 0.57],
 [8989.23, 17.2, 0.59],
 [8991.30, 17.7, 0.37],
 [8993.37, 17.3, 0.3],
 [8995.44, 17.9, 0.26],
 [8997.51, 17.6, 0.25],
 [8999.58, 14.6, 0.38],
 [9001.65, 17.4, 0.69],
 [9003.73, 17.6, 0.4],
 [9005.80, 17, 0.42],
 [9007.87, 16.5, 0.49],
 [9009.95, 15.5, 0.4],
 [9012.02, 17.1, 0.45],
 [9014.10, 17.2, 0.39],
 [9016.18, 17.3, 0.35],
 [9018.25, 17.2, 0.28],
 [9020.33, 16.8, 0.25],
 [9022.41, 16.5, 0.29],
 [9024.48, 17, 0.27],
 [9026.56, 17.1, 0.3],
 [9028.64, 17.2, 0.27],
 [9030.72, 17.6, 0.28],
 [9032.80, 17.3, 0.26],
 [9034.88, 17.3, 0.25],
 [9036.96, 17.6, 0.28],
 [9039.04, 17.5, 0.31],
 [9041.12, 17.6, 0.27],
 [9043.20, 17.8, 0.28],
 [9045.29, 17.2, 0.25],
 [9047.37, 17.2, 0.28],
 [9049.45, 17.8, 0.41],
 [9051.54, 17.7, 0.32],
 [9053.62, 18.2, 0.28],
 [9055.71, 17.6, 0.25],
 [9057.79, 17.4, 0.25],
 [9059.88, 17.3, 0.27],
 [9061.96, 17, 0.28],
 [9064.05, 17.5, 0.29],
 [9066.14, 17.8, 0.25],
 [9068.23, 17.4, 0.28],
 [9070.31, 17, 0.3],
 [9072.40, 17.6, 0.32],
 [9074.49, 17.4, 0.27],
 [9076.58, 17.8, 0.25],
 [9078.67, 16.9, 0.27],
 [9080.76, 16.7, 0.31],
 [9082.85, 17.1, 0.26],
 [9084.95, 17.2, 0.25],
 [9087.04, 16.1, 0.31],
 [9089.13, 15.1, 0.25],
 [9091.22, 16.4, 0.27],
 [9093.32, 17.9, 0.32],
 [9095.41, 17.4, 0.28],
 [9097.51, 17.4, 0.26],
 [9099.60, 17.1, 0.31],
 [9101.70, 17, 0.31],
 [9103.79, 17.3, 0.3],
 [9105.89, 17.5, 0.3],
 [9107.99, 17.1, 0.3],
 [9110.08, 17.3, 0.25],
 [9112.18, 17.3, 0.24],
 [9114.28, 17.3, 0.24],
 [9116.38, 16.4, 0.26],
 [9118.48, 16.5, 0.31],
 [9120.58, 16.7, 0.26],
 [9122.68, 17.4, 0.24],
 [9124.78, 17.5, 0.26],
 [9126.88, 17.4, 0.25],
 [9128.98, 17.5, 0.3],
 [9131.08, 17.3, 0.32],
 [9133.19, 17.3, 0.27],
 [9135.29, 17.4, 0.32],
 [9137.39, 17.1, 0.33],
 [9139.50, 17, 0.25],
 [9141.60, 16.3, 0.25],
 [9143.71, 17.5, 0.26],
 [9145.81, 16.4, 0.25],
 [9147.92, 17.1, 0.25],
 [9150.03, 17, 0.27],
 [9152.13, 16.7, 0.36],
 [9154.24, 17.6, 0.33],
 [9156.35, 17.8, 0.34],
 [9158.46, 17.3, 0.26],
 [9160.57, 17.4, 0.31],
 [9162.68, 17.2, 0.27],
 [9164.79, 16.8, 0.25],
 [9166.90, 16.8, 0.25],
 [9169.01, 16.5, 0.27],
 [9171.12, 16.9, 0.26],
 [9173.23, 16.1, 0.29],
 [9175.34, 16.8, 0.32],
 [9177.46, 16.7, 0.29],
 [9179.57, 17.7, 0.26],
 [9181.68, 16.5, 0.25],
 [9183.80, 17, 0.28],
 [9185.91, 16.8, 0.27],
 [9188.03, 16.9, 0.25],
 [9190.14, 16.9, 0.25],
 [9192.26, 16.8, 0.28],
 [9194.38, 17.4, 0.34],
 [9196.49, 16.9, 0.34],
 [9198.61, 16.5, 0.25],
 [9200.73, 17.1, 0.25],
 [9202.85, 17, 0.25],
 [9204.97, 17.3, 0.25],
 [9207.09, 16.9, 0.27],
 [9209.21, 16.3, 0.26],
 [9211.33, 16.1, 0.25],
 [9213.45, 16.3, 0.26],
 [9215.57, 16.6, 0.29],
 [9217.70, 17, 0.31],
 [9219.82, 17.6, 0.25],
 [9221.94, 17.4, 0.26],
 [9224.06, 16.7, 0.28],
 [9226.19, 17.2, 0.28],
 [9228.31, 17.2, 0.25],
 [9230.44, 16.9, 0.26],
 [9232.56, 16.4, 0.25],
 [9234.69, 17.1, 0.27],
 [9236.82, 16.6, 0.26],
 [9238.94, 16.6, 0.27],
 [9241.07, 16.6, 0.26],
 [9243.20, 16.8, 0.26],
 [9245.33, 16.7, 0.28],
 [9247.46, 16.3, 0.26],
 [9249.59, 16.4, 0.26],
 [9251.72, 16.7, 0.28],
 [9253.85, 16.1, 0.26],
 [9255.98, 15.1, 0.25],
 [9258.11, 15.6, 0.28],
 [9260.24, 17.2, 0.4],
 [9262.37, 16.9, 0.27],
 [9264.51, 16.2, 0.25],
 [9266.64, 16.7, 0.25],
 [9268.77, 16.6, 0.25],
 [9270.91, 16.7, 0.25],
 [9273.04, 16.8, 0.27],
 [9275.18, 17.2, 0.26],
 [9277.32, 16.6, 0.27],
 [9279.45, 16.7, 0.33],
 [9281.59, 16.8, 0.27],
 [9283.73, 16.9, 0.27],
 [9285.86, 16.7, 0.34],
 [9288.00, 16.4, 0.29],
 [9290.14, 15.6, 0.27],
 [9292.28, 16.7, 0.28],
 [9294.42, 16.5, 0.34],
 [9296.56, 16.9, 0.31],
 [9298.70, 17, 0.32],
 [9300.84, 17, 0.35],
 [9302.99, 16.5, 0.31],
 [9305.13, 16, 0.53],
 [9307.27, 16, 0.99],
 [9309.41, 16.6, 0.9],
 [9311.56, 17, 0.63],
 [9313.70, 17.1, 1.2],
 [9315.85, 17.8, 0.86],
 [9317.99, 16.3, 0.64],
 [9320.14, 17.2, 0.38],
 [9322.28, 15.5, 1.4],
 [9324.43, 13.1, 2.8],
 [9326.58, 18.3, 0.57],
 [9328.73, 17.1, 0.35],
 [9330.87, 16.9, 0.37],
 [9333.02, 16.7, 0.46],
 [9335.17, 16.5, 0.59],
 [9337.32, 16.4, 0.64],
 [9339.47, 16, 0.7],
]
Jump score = 11.6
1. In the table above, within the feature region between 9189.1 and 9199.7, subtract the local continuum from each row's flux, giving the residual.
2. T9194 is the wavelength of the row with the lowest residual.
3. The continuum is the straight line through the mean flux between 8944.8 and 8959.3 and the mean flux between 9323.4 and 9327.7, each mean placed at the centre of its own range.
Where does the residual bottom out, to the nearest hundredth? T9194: 9198.61 Ang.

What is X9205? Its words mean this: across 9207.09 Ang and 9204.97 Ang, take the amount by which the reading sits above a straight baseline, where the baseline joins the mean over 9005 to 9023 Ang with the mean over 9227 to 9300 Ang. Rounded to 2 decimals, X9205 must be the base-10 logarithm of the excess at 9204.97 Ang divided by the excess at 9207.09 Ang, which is 0.40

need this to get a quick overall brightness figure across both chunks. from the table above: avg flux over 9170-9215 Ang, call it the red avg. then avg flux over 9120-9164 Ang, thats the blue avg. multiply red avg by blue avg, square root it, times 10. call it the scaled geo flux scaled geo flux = 170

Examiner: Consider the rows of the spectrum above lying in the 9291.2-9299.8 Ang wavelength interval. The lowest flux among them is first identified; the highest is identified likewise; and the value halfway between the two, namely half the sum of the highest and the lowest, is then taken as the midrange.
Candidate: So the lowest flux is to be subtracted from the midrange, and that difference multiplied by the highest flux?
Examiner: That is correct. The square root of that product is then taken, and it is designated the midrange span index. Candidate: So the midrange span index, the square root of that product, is 2.1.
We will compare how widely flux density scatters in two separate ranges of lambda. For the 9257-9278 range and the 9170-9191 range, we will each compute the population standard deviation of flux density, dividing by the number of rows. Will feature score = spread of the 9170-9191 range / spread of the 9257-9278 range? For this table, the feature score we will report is 0.85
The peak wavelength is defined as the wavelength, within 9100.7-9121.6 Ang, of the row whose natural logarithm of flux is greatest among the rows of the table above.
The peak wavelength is 9105.89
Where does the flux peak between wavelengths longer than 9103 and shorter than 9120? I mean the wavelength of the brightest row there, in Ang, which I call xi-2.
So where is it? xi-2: 9105.89 Ang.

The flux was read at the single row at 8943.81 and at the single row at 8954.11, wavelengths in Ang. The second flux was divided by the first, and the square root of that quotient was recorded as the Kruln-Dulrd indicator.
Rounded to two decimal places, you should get 1.02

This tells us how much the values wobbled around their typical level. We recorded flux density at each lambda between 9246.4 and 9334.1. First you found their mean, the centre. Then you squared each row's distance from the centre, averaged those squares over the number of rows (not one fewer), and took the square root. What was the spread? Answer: 0.79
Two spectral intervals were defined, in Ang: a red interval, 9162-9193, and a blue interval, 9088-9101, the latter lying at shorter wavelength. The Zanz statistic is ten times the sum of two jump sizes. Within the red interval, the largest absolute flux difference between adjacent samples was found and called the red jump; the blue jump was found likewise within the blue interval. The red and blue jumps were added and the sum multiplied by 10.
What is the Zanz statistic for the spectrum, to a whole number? 27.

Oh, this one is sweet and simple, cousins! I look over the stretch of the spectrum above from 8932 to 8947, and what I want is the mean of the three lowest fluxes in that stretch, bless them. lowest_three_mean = 16.8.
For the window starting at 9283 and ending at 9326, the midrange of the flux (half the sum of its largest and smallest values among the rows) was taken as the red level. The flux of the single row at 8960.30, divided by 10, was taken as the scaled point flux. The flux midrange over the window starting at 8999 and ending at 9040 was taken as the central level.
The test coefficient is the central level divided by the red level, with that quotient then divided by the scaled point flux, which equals 0.589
